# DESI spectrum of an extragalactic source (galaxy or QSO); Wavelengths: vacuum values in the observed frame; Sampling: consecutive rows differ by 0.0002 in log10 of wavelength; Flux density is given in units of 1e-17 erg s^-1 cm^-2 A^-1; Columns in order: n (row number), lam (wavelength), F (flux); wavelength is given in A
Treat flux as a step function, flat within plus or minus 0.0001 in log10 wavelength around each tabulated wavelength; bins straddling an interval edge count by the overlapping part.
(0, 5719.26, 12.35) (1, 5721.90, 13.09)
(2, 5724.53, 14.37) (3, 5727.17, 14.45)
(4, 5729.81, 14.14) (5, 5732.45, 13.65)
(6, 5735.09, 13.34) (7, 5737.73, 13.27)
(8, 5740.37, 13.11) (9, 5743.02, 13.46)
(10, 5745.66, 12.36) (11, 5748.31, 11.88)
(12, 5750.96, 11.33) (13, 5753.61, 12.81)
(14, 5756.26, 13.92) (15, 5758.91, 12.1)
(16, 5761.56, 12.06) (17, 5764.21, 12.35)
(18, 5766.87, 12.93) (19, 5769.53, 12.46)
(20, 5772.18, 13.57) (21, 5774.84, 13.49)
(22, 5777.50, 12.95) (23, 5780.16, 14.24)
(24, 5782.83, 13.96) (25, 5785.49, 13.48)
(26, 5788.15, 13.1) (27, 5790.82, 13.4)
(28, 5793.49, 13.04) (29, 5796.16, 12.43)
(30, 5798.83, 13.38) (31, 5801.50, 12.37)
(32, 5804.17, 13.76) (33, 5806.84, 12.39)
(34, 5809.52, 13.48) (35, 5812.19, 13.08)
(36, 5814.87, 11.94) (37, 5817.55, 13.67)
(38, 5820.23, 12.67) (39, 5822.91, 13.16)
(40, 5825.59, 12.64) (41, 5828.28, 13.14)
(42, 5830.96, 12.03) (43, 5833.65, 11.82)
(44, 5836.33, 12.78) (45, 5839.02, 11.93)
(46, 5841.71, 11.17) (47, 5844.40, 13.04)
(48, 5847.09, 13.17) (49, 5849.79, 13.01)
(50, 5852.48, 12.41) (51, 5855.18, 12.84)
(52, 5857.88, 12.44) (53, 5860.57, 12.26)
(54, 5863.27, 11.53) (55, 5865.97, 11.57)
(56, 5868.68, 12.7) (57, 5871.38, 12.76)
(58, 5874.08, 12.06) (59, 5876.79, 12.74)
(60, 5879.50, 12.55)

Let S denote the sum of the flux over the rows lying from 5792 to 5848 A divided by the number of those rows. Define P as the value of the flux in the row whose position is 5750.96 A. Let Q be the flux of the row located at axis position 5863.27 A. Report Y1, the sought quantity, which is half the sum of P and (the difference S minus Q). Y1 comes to 6.3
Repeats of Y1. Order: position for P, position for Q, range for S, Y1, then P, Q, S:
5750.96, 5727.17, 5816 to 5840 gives 4.8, 11.33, 14.45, 12.6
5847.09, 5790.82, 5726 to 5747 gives 6.6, 13.17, 13.4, 13.5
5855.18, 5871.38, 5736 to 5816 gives 6.5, 12.84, 12.76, 12.9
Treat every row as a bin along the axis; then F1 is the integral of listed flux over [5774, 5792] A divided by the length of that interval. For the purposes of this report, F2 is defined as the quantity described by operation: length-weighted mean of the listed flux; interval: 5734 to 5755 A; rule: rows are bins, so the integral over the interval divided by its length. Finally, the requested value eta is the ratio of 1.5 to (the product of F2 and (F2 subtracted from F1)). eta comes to 0.14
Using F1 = 13.5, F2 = 12.69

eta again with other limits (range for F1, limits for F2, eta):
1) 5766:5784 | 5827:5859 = 0.13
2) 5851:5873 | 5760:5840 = -0.19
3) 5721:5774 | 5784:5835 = 0.84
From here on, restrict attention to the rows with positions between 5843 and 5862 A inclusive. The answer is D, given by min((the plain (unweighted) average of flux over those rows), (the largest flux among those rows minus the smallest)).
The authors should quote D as 0.9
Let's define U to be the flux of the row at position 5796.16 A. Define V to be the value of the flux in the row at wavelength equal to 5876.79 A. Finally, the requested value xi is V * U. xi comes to 158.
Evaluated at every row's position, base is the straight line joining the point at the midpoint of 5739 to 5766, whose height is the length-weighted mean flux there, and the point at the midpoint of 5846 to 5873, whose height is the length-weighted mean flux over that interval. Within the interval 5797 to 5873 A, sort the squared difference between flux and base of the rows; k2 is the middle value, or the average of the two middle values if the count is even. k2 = 0.30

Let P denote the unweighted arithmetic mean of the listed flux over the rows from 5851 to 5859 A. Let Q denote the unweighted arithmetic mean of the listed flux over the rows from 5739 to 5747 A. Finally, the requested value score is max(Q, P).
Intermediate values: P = 12.6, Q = 13.0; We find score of 13.0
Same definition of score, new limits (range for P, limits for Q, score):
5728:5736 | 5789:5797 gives 13.7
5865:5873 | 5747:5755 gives 12.3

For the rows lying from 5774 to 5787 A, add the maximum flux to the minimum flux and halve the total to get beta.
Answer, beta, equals 13.6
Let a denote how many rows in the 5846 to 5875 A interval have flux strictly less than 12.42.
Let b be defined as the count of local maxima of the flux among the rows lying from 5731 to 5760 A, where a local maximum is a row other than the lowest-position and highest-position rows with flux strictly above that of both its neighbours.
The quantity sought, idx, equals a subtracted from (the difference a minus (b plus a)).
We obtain -7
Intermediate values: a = 5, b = 2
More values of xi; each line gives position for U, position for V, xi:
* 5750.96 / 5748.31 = 135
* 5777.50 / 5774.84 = 175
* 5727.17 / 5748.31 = 172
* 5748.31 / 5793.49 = 155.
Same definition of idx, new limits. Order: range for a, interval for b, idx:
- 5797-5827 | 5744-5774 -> -5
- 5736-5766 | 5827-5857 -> -8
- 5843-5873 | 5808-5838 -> -7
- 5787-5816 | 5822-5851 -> -6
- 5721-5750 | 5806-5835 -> -6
